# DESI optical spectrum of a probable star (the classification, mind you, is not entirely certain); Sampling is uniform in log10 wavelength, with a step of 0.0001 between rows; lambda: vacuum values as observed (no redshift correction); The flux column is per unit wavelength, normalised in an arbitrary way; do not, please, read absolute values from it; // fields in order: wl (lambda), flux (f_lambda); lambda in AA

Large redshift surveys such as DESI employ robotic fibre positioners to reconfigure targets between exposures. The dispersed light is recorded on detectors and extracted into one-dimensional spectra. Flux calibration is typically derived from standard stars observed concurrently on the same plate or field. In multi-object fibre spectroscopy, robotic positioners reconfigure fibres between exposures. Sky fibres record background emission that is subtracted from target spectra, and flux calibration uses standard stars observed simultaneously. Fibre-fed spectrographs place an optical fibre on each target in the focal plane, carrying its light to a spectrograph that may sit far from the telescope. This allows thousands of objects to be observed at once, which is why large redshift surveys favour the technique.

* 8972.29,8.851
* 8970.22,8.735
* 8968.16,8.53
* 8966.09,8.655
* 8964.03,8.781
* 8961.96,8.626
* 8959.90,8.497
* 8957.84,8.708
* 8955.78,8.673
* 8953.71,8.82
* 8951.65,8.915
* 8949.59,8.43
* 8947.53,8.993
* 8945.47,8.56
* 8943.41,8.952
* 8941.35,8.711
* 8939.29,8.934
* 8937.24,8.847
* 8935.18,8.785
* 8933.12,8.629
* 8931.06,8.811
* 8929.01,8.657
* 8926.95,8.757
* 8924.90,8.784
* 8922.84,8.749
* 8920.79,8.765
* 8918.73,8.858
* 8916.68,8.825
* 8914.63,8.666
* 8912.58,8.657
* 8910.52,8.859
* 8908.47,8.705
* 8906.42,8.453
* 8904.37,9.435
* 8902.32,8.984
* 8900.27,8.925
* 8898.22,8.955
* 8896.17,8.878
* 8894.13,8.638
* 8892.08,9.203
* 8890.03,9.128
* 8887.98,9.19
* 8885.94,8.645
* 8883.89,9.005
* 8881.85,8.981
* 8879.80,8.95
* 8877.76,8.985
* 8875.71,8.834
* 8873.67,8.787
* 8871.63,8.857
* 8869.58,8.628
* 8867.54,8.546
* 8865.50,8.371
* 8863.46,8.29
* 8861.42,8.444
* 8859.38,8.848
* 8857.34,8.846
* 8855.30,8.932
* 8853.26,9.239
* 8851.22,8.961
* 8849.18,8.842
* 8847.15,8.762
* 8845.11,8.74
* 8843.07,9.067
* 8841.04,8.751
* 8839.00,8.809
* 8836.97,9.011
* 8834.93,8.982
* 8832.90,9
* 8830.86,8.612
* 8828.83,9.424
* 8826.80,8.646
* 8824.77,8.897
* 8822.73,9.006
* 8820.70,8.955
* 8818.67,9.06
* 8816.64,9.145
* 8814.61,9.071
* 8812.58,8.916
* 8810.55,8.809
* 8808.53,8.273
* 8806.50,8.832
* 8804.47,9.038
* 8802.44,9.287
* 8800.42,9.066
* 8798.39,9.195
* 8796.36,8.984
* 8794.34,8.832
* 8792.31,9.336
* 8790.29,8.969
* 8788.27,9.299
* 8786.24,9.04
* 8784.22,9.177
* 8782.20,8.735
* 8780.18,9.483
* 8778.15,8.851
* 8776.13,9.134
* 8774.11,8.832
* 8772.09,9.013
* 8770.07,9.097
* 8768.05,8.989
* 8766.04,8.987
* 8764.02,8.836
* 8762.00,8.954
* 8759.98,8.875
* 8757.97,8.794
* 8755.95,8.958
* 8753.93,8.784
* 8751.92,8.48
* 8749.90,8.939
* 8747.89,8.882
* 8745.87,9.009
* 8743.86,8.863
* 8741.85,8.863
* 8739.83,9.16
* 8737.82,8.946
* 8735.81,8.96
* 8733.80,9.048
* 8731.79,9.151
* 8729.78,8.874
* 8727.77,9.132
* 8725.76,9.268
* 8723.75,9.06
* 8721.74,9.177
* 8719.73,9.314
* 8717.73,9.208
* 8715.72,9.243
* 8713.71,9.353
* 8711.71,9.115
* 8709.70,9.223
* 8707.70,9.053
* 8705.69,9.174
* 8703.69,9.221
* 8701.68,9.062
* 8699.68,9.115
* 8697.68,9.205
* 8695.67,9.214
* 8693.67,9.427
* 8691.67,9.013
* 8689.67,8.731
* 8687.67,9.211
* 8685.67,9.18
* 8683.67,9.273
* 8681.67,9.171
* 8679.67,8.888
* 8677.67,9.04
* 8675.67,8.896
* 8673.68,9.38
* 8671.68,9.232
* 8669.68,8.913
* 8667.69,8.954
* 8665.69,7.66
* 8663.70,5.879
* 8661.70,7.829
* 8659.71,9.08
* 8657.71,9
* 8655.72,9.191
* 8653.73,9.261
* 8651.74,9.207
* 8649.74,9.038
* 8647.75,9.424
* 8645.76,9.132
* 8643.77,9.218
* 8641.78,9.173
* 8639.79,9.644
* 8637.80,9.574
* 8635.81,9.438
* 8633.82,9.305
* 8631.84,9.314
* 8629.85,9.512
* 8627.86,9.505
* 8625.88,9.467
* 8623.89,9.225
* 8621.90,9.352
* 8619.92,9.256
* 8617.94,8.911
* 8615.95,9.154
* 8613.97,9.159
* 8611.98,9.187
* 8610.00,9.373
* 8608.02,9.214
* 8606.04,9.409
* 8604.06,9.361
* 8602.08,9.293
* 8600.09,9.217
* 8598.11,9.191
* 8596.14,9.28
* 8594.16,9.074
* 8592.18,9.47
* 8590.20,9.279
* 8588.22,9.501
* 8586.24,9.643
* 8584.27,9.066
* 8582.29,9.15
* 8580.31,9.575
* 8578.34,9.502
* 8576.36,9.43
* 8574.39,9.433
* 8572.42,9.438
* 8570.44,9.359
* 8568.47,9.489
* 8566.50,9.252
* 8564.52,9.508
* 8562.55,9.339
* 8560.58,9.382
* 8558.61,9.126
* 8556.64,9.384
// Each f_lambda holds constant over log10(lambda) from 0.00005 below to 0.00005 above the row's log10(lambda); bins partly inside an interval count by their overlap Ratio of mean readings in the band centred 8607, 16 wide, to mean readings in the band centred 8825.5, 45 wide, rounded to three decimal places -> 1.042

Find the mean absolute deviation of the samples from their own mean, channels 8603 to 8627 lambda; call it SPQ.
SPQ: 0.114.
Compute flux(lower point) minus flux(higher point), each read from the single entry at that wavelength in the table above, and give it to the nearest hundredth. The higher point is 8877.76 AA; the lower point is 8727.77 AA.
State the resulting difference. 0.15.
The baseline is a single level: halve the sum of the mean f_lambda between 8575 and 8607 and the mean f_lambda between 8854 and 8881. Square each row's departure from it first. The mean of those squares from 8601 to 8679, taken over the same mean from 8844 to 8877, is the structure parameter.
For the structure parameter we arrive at 3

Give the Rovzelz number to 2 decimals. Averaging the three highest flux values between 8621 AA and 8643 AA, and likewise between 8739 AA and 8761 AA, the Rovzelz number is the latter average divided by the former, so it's 0.94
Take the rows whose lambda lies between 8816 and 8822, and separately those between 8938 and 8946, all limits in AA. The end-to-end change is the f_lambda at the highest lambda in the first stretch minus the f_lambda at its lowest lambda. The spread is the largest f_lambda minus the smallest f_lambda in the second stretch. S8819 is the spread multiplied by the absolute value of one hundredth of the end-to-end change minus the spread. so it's 0.15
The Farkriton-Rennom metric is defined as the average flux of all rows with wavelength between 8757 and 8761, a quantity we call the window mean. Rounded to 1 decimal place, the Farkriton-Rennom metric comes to 8.8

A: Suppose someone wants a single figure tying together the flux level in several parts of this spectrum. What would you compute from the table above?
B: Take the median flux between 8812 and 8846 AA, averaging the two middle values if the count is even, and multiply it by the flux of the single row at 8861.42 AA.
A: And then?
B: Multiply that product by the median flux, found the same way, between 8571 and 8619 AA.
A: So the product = 704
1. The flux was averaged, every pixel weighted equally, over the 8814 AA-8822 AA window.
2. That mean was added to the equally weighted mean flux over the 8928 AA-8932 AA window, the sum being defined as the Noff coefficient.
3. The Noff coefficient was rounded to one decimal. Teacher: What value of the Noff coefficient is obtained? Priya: 17.8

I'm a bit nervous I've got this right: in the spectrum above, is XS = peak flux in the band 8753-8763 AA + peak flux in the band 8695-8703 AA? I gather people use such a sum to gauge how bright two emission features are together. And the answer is 18.17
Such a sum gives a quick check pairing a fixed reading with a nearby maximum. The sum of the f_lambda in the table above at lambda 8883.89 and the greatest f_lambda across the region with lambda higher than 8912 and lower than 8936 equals 17.9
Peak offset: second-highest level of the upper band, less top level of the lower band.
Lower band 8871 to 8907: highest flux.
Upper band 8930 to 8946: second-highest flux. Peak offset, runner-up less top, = -0.50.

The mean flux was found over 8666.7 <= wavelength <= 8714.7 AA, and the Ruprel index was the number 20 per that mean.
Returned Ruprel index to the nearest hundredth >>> 2.19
